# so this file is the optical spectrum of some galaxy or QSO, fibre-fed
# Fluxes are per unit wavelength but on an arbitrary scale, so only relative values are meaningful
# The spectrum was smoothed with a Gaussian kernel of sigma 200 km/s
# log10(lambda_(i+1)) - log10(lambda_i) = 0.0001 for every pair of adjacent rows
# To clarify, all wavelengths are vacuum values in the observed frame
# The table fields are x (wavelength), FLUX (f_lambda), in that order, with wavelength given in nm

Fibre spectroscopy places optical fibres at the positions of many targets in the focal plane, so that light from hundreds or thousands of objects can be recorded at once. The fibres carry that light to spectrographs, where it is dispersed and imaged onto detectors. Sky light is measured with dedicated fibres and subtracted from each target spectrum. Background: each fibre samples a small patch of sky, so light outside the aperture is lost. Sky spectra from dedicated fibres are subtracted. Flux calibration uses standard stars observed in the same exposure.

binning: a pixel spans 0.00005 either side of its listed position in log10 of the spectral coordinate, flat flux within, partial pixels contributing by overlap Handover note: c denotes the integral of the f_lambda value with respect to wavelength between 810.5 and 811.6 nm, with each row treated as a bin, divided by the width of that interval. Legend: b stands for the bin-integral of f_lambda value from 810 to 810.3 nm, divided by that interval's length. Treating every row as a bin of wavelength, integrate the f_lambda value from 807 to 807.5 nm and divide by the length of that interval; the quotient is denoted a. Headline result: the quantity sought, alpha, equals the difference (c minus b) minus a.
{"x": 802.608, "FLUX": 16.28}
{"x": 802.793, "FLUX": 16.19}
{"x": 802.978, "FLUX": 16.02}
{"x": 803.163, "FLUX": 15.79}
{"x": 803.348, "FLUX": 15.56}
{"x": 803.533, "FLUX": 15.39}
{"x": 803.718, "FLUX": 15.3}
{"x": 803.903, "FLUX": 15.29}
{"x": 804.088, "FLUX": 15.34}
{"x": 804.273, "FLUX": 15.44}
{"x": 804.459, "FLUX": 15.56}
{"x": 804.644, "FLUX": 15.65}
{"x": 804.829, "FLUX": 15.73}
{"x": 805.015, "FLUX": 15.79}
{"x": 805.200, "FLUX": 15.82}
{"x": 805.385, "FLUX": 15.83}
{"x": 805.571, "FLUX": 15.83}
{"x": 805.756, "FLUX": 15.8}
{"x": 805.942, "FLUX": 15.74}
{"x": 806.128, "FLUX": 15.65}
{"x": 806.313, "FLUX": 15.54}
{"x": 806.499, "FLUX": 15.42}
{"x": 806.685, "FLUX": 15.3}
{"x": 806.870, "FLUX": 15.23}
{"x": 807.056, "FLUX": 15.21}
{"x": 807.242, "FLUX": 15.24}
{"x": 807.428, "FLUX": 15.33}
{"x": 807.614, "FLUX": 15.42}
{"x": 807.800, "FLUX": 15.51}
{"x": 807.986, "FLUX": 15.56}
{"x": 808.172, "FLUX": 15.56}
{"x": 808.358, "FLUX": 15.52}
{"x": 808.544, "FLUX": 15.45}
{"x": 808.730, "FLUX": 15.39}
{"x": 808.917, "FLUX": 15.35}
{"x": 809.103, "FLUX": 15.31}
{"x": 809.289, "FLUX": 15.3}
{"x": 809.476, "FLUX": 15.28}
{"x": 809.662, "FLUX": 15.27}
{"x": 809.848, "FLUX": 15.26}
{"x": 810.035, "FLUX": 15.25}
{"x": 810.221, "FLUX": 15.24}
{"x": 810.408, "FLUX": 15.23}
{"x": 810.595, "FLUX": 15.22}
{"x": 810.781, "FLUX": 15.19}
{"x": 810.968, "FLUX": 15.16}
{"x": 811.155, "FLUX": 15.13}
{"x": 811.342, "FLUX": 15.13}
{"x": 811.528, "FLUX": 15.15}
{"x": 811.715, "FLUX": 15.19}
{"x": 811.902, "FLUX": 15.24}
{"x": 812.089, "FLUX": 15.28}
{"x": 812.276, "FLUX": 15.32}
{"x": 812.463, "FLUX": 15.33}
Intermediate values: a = 15.25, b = 15.3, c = 15.17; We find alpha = -15.4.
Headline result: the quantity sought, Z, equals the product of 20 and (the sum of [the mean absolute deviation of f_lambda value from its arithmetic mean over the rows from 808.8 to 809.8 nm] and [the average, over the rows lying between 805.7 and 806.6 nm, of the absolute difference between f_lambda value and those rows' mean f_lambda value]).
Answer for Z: 2.8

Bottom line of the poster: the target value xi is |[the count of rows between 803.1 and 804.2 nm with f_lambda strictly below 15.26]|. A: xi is 0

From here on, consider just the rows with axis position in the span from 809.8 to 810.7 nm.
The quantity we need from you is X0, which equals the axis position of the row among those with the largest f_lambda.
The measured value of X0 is 809.848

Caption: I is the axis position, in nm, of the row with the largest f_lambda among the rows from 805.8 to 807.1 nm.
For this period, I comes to 805.942 nm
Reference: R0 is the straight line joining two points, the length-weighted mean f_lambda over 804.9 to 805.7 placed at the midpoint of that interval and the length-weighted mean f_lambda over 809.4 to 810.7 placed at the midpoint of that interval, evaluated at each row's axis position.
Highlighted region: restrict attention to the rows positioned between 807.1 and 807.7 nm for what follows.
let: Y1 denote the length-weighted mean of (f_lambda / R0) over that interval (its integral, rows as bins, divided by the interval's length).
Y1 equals 0.98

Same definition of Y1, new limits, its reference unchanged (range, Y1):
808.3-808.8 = 1.00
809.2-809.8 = 1.00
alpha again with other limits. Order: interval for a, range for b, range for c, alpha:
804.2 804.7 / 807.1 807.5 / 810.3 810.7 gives -15.6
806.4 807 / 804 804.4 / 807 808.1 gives -15.3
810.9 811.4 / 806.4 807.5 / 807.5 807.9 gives -15.0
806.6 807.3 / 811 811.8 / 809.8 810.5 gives -15.2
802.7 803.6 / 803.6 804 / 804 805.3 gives -15.5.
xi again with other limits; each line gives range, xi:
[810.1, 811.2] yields 6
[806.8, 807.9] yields 3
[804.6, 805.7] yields 0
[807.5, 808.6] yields 0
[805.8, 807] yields 1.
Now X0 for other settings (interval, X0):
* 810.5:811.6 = 810.595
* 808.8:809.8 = 808.917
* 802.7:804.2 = 802.793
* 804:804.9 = 804.829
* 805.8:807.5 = 805.942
